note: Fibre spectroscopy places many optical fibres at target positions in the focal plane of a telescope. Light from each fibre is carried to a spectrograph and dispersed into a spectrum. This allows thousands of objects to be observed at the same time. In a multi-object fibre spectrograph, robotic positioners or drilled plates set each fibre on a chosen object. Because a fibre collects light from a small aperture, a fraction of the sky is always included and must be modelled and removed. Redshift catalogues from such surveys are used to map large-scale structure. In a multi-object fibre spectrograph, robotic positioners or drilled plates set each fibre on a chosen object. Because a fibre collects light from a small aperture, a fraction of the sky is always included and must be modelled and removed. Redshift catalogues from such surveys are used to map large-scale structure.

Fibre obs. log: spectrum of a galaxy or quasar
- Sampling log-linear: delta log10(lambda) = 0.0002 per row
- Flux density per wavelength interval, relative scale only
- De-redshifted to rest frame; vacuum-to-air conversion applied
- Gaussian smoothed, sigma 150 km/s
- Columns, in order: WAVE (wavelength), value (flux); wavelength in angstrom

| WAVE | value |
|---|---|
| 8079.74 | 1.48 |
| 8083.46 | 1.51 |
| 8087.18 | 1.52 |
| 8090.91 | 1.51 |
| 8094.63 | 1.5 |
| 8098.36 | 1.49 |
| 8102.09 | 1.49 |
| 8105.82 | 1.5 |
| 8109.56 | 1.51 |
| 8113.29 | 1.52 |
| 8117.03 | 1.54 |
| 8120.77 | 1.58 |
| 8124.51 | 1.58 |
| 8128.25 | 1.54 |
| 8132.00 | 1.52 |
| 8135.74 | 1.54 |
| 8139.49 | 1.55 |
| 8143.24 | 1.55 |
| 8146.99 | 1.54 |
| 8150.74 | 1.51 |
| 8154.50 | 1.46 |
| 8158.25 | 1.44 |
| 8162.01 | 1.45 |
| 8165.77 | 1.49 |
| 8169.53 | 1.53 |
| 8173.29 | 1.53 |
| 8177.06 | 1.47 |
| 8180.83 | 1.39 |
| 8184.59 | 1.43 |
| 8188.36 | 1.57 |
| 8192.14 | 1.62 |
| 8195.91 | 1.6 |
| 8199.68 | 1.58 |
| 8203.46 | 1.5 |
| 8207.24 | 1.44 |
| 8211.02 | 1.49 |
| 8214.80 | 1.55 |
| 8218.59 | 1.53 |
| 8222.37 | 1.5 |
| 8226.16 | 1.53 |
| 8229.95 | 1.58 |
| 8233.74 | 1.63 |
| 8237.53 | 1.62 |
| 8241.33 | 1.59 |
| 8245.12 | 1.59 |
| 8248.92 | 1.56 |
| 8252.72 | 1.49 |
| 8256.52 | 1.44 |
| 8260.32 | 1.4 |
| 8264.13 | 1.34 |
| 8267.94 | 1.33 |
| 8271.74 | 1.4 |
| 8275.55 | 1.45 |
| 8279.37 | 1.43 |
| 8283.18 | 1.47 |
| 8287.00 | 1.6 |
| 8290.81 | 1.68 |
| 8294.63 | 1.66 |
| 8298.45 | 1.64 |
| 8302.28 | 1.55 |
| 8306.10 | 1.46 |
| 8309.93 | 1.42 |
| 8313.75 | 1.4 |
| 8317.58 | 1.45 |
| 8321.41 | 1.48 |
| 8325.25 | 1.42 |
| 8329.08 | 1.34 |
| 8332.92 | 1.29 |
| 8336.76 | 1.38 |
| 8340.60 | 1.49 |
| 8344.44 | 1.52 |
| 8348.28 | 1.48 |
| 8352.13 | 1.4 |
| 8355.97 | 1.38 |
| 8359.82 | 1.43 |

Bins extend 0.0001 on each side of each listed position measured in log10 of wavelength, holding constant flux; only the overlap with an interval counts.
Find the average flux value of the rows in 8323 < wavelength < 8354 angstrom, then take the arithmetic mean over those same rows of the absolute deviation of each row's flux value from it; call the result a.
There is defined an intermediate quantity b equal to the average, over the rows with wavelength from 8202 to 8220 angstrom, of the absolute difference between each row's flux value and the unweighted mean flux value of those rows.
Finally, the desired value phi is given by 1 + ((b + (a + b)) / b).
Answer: 5.1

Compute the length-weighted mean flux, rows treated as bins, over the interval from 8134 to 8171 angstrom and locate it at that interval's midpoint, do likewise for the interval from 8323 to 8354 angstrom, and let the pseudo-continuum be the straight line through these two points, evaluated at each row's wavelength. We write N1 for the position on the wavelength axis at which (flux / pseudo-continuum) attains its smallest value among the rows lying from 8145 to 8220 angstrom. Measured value 8180.83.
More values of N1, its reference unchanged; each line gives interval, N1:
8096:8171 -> 8158.25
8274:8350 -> 8332.92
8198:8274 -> 8267.94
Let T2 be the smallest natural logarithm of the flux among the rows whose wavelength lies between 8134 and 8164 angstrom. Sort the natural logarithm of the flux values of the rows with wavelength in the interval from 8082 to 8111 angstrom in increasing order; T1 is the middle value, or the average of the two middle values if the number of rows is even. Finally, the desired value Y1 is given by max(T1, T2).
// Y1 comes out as 0.41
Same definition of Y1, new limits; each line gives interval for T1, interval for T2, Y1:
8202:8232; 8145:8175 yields 0.42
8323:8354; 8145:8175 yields 0.36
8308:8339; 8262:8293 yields 0.34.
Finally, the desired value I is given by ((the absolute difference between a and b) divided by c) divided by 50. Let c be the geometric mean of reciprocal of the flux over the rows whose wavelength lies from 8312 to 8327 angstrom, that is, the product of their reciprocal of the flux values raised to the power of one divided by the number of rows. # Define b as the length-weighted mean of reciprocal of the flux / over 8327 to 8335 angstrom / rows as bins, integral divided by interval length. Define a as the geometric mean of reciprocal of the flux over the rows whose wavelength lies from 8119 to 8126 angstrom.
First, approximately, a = 0.63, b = 0.76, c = 0.70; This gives 0.0036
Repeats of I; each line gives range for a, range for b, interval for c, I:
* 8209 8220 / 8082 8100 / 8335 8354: 0.0002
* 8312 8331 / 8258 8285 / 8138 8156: 0.0002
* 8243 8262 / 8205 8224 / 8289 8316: 0.0001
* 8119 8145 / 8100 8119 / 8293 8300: 0.0006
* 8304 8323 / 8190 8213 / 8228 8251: 0.0014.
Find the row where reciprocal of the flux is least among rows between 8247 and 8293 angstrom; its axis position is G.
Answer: 8290.81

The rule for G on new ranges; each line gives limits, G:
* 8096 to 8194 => 8192.14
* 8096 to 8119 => 8117.03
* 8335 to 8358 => 8344.44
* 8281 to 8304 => 8290.81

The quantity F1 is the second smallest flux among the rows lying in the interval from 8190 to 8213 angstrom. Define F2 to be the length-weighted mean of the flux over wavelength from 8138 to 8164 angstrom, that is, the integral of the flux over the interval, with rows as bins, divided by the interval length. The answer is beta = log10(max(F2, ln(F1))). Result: 0.176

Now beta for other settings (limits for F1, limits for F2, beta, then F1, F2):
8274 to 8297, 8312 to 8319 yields 0.153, 1.45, 1.42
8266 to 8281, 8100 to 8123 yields 0.183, 1.4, 1.52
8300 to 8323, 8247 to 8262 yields 0.168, 1.42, 1.47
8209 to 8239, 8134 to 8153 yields 0.186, 1.5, 1.54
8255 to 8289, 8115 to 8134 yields 0.191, 1.34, 1.55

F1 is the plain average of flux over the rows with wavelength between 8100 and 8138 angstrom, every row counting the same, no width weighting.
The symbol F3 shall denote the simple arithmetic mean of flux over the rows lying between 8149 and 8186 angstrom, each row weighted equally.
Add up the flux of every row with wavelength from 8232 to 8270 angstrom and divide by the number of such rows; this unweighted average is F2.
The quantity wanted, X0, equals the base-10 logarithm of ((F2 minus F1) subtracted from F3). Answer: 0.18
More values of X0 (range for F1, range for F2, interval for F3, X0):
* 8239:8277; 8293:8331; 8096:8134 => 0.18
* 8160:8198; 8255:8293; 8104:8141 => 0.20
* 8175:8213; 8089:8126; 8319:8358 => 0.15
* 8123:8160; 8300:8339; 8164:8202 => 0.21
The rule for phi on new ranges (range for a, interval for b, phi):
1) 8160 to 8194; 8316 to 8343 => 4.0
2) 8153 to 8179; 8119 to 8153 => 4.7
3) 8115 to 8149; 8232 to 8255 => 3.4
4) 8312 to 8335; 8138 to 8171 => 4.5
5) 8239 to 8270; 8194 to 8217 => 4.8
